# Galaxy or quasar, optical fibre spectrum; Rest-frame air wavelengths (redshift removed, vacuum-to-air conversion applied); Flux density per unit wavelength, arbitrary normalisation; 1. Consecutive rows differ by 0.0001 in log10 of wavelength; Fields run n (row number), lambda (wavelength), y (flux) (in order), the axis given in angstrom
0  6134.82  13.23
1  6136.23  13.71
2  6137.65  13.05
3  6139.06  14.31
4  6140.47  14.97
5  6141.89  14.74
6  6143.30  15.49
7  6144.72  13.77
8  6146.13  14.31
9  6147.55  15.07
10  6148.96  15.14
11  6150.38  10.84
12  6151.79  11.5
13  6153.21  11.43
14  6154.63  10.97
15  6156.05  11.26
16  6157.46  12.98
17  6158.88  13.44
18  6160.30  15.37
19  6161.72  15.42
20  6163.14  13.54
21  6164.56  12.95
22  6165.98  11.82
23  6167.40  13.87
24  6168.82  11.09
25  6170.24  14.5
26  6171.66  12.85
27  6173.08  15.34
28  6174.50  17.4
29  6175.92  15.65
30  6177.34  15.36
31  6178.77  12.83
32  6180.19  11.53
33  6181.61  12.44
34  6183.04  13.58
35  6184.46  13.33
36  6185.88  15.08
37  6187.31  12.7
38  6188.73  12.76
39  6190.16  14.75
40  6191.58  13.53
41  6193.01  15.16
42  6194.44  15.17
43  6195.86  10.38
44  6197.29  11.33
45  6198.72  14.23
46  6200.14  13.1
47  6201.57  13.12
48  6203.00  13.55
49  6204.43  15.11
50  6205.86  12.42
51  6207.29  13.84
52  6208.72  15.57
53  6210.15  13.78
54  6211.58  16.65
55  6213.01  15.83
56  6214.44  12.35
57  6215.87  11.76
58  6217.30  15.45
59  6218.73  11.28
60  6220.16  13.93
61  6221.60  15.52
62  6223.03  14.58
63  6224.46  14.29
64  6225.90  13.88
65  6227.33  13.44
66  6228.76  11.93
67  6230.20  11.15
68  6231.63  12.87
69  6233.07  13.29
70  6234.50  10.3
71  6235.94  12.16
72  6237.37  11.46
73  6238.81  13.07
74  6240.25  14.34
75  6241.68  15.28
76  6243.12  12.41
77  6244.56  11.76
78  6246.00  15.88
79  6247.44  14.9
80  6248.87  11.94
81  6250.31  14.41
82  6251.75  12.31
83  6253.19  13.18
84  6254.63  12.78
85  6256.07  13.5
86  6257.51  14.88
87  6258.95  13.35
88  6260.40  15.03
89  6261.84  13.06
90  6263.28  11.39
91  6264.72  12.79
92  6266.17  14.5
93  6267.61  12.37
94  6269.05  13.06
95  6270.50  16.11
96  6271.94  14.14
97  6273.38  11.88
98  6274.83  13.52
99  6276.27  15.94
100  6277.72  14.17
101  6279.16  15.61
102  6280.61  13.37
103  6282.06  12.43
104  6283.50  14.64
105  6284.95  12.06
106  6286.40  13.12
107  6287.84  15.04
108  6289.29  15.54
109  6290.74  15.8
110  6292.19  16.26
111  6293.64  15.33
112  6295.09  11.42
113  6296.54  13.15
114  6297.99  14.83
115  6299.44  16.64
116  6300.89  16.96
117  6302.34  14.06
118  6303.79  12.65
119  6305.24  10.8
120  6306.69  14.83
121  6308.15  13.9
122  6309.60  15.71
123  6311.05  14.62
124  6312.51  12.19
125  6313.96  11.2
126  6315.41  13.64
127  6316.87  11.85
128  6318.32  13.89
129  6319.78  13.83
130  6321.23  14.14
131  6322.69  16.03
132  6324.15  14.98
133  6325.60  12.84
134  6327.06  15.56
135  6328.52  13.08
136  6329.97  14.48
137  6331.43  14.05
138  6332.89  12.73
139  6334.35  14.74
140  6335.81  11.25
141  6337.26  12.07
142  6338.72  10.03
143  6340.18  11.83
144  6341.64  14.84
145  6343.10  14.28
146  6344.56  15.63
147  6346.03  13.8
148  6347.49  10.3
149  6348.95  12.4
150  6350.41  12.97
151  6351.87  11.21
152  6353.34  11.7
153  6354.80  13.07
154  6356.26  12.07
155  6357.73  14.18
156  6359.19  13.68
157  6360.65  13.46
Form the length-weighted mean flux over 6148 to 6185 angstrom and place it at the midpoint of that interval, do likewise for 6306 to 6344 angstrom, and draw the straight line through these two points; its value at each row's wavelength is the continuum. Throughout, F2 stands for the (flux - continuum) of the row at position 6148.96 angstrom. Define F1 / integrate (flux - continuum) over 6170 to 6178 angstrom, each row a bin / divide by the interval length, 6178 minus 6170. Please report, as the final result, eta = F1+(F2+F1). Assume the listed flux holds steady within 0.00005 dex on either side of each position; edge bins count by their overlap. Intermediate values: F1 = 1.9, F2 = 1.83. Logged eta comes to 5.6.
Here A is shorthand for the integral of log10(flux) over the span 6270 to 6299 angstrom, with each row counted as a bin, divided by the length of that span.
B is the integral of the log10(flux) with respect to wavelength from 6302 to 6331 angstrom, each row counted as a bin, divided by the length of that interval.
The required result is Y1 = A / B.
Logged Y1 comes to 1.01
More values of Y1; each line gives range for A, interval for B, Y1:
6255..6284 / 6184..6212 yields 1.00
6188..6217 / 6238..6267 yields 1.01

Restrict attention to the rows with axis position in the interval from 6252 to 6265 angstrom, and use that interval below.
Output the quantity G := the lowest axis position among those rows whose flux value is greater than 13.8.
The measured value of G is 6257.51 angstrom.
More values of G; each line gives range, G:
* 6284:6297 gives 6287.84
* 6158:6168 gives 6160.30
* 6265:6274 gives 6266.17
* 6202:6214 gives 6204.43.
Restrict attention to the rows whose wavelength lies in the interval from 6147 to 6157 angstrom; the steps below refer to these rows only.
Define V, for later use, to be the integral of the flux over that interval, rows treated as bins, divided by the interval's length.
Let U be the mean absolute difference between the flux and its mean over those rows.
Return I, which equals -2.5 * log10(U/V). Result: 2.2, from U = 1.6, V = 12.30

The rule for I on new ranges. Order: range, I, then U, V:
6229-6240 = 2.8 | 0.9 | 12.13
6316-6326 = 2.9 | 1.0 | 13.97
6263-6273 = 2.6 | 1.2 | 13.52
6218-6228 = 3.0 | 0.8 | 13.85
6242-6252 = 2.4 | 1.4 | 13.50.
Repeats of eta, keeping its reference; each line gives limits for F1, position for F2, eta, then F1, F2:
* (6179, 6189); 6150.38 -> -3.1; -0.3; -2.48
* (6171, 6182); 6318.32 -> 2.1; 0.9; 0.33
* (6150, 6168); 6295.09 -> -3.3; -0.6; -2.11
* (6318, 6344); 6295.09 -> -2.1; 0.0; -2.11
